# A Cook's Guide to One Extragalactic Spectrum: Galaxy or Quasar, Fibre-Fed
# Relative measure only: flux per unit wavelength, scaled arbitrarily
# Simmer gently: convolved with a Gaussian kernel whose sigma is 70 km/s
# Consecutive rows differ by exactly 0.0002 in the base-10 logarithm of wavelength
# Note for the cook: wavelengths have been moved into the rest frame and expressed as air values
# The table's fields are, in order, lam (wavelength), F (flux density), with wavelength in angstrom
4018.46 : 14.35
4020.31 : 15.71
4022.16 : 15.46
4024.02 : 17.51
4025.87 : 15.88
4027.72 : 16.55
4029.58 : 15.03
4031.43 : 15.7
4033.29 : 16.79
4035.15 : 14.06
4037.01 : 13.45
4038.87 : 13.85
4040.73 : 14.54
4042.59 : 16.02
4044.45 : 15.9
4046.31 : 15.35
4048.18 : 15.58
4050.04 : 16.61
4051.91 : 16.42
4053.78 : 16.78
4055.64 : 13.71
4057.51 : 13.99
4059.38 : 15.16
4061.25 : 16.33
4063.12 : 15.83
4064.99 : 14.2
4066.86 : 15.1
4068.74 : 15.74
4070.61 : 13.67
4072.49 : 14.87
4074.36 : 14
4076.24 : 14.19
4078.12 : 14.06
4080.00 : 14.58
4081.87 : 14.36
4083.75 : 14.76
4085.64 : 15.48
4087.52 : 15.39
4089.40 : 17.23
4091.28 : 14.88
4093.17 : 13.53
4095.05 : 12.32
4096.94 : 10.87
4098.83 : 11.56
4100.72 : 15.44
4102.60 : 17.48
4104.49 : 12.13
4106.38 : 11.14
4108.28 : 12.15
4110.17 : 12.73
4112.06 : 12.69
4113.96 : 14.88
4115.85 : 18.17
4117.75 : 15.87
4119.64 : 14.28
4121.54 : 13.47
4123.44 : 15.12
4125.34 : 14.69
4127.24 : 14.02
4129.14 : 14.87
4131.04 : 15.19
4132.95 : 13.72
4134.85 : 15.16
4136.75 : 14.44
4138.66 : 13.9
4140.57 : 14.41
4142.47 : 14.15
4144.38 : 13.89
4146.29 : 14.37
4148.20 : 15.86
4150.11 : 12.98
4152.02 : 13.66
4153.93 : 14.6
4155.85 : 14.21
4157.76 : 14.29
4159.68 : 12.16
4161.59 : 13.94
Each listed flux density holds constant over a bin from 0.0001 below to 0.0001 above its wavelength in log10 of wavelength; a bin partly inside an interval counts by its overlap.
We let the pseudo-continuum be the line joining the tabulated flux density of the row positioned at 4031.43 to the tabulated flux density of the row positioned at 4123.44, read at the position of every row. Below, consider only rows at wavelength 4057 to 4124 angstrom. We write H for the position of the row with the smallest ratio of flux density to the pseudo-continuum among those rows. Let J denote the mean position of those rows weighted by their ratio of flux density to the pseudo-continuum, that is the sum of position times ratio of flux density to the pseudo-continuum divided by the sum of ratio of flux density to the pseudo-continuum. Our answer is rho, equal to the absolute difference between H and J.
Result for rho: 6.8 angstrom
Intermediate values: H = 4096.94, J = 4090.1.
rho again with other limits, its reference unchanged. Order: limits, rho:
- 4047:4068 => 1.7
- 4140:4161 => 9.7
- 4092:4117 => 8.0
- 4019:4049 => 2.9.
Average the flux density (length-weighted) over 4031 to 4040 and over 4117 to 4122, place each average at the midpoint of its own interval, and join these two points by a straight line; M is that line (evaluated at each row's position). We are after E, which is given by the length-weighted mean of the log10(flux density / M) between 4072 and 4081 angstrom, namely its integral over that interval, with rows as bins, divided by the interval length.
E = -0.010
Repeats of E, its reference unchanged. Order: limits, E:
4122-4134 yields -0.001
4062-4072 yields 0.007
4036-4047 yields 0.003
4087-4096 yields -0.003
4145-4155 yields -0.010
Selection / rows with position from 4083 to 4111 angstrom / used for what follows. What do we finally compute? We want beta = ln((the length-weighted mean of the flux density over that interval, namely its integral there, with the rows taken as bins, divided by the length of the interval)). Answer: 2.62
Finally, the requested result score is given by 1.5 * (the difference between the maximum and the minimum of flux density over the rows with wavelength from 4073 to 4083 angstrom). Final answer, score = 0.9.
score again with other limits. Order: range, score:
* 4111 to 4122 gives 8.2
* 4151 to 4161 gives 3.7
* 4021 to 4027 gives 3.1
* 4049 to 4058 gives 4.6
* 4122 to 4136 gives 2.2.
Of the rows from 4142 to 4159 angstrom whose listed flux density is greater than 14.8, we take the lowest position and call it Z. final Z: 4148.20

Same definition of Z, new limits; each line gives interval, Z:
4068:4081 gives 4068.74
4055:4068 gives 4059.38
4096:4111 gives 4100.72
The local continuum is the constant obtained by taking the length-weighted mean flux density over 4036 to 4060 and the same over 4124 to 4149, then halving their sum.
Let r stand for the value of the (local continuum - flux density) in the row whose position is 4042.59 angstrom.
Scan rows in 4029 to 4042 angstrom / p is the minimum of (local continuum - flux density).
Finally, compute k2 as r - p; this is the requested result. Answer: 0.8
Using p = -1.9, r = -1.2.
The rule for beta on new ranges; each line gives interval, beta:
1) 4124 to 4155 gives 2.67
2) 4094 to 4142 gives 2.64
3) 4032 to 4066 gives 2.73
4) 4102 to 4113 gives 2.56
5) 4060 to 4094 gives 2.70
